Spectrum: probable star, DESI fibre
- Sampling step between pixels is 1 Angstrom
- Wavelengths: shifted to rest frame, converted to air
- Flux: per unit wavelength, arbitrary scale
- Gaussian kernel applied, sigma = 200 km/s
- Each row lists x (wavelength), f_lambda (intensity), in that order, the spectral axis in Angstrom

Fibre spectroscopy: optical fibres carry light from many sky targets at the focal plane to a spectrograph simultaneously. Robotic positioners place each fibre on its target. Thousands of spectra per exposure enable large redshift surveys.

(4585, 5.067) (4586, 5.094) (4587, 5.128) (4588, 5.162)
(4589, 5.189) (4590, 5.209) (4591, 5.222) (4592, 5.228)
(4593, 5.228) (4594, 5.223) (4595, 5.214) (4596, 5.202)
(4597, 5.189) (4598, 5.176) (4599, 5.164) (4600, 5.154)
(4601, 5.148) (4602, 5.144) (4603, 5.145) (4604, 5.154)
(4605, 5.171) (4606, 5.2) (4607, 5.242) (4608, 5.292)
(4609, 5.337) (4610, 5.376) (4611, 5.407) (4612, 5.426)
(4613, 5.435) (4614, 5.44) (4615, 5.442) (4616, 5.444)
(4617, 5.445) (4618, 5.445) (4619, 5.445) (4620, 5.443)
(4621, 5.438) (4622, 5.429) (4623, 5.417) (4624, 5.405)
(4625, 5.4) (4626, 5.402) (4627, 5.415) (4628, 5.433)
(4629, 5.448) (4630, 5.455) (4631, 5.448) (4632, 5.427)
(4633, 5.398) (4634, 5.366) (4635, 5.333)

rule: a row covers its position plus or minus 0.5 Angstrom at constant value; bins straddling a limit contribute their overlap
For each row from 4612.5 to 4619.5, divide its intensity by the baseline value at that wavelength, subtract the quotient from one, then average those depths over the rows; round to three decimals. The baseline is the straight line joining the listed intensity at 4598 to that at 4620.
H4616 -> -0.009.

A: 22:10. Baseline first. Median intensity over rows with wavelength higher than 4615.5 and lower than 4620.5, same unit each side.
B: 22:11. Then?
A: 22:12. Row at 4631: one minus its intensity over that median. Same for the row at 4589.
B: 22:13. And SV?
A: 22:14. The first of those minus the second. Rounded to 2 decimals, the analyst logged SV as -0.05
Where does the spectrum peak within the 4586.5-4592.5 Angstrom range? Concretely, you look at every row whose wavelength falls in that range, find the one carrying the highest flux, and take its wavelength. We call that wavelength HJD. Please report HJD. 4592 Angstrom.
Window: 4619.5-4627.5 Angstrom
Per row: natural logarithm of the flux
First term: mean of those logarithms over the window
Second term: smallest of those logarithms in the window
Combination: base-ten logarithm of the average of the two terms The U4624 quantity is 0.227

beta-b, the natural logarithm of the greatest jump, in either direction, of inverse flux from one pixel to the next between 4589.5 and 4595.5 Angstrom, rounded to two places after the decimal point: -7.65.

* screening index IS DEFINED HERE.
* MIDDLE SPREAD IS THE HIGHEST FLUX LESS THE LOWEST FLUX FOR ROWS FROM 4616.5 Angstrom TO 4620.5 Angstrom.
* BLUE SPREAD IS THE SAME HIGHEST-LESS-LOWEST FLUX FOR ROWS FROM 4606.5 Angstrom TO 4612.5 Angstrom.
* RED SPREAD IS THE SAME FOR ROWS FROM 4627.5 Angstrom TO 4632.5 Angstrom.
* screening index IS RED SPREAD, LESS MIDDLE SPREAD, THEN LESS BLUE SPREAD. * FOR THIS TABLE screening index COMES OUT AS -0.16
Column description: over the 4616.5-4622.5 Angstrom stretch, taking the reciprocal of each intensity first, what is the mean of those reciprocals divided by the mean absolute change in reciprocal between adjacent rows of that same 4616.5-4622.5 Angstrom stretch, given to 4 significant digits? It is 1698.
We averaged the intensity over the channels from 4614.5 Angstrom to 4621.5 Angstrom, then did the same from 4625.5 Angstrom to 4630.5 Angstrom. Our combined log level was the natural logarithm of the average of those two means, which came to 1.69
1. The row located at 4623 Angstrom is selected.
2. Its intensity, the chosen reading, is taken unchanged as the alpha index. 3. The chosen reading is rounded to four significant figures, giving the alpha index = 5.417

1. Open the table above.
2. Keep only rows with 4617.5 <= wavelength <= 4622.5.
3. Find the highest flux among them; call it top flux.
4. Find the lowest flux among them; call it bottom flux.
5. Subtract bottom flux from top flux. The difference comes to 0.02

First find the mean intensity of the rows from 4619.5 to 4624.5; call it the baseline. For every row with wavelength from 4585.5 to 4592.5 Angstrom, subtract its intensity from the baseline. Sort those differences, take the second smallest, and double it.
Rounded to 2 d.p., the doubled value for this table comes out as 0.41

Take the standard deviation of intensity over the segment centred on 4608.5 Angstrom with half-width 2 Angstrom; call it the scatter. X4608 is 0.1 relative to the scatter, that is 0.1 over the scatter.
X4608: 2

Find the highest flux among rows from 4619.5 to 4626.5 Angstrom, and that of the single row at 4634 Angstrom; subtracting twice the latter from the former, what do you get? -5.29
